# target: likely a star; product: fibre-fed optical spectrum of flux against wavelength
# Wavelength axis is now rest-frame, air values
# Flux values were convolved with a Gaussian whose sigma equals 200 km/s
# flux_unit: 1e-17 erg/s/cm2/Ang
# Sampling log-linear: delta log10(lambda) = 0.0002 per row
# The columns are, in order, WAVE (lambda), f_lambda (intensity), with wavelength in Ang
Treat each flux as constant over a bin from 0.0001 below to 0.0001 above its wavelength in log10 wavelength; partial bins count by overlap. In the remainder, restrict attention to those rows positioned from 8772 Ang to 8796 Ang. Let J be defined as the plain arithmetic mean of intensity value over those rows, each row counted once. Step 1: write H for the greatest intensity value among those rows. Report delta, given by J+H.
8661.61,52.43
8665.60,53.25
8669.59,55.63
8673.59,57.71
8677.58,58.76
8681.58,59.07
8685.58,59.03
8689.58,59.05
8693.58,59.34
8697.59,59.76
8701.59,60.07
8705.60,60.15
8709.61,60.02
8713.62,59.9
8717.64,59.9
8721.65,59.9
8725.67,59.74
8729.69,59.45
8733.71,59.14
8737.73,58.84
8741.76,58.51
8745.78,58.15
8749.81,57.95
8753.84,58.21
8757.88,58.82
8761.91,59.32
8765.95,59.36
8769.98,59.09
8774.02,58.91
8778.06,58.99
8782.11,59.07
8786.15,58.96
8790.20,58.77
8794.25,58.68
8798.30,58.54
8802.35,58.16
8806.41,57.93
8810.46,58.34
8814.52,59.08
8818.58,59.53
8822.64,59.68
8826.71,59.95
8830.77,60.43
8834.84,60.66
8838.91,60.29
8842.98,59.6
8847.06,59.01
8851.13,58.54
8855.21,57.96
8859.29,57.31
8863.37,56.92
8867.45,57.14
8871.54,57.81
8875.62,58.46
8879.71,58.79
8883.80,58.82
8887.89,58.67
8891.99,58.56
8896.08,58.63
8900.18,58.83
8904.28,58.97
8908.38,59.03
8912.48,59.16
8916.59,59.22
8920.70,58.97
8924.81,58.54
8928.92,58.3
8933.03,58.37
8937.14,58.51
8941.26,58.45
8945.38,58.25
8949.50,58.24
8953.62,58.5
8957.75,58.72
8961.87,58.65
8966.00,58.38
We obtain 118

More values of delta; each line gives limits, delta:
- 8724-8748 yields 119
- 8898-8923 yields 118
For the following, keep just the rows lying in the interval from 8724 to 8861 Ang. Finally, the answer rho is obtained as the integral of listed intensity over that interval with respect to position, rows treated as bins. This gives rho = 8079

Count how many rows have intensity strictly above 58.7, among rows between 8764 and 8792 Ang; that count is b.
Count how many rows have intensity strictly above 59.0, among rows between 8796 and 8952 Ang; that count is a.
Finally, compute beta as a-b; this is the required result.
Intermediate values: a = 12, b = 7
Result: 5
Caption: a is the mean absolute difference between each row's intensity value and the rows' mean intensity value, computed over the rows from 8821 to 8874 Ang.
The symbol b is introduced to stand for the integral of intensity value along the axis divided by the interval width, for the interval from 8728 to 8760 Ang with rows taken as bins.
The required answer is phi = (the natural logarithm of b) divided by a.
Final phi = 3.5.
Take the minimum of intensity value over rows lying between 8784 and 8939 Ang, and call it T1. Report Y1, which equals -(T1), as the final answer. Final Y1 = -56.9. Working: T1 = 56.92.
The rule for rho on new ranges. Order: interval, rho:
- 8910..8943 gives 1937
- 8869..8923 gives 3172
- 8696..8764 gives 4031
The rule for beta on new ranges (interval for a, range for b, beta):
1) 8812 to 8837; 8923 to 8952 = 6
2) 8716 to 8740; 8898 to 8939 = -1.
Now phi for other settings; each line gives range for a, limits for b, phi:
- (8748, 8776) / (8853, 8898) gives 9.8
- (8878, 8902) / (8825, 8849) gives 42.4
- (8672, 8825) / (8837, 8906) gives 8.0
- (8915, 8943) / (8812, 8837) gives 15.2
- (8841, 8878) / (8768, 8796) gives 5.6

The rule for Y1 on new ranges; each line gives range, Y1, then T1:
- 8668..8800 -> -55.6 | 55.63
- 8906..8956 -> -58.2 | 58.24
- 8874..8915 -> -58.5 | 58.46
